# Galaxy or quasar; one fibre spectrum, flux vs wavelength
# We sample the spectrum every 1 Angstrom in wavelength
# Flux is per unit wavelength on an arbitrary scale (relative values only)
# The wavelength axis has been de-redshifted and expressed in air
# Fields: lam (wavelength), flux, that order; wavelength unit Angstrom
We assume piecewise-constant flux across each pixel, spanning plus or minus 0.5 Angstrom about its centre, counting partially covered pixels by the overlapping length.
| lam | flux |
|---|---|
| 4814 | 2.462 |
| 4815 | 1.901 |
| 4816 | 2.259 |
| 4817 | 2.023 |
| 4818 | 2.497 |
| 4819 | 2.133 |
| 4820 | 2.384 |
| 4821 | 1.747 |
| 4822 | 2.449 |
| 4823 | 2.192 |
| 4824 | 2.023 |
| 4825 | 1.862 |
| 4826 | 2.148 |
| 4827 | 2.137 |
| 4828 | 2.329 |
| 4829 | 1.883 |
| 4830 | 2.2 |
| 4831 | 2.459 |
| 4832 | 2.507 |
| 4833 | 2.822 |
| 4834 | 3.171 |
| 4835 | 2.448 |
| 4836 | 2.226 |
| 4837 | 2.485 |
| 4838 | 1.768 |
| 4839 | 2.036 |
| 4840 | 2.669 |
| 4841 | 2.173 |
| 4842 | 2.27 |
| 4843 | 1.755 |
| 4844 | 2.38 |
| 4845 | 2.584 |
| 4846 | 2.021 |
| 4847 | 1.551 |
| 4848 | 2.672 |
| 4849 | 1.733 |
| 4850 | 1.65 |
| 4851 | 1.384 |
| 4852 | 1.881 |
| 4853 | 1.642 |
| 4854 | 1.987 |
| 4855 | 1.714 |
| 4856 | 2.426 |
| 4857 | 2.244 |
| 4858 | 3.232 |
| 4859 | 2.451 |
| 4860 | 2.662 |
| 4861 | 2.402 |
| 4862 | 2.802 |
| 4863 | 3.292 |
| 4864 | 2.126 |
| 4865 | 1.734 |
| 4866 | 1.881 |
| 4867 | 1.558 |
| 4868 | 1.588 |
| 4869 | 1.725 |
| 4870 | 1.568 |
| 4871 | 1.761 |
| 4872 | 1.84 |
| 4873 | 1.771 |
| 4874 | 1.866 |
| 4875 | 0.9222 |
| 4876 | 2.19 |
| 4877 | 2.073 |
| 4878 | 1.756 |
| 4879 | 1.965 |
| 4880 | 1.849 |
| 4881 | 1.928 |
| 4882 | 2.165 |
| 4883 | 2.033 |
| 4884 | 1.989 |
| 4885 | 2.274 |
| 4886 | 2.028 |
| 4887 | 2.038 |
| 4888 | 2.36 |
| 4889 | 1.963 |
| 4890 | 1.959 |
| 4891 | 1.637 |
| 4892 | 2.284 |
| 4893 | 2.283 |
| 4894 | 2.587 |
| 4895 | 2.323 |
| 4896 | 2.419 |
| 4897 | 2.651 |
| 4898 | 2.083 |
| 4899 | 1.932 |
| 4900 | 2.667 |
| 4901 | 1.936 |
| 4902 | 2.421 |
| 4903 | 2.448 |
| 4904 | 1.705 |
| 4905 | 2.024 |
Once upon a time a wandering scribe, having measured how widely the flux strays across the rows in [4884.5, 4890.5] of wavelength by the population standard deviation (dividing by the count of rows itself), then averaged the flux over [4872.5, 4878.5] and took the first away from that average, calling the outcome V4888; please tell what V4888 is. 1.61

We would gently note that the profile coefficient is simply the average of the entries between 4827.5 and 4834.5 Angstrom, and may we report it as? 2.48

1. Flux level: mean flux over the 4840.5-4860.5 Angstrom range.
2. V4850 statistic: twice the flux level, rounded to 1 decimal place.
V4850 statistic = 4.2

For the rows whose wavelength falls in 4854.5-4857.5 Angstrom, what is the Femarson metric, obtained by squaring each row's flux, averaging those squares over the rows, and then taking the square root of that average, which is 2.15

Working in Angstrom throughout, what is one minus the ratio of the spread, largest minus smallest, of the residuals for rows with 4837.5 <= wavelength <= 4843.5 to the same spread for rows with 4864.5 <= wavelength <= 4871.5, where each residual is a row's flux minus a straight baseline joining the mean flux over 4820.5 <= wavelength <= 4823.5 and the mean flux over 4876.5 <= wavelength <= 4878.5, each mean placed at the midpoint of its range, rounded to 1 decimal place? -1.8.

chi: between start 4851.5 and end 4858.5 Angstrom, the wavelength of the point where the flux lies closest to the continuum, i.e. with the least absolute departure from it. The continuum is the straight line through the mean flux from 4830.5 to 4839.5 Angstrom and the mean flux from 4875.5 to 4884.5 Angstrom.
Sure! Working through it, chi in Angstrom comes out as 4857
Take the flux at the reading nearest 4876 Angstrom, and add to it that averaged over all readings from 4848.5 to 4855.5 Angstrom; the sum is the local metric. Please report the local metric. 3.9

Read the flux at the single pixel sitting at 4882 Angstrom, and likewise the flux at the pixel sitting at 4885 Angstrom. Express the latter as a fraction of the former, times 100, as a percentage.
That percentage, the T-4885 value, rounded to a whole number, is 105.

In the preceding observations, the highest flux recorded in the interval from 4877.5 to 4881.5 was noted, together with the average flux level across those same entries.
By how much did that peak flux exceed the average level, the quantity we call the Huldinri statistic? 0.09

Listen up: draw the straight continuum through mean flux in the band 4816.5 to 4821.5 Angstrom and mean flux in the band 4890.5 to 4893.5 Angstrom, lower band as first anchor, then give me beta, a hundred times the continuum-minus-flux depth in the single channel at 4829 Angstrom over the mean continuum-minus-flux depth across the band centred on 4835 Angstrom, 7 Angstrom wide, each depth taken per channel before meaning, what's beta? -74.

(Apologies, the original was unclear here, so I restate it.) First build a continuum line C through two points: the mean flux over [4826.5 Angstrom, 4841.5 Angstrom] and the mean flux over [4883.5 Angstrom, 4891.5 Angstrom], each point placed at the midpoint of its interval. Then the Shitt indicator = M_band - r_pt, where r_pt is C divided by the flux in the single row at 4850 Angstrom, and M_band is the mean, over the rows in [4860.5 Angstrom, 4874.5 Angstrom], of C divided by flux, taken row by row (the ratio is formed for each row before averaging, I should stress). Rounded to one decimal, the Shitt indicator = -0.2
